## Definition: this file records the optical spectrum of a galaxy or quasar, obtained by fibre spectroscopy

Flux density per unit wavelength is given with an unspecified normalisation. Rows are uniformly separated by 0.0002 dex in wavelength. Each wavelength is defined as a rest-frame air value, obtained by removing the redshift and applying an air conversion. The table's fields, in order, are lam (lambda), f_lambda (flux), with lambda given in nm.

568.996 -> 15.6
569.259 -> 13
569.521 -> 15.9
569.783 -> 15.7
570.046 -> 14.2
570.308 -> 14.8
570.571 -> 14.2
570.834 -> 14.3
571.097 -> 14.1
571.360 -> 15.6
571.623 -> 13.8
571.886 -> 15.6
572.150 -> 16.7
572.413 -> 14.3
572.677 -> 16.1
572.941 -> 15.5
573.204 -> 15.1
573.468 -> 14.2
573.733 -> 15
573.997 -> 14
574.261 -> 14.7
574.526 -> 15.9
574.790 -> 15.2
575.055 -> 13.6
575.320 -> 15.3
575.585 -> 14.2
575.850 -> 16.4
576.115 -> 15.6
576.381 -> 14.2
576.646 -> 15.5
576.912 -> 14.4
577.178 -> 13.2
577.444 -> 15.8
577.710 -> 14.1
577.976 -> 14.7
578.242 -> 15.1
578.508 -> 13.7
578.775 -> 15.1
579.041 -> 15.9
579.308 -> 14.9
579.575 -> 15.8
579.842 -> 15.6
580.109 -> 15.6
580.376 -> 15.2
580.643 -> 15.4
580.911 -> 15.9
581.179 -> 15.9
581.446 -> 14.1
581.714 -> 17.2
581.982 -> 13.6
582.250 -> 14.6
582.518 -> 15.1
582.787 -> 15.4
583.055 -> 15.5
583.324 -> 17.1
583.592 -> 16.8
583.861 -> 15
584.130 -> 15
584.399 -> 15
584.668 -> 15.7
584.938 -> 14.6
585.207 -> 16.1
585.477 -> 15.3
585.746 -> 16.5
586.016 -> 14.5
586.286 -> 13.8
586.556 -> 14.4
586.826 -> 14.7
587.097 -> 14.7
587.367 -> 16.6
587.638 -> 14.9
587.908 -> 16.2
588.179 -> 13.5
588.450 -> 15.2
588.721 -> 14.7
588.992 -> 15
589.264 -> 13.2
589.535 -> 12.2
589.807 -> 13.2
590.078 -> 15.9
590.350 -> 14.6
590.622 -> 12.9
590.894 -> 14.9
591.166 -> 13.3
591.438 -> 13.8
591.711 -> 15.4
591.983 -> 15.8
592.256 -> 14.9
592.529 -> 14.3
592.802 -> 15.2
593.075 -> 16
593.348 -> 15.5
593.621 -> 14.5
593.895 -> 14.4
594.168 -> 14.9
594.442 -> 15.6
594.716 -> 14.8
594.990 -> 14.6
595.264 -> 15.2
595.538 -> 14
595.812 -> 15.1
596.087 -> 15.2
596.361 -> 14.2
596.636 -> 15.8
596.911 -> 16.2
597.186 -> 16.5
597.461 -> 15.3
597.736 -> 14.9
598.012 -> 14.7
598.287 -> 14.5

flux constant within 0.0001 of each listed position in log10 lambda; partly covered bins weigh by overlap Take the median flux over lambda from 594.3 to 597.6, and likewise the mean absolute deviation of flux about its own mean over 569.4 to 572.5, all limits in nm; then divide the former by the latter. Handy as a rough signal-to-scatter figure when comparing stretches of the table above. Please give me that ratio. 18.9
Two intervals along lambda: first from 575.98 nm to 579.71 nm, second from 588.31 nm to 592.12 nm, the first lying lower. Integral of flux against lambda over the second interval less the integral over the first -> -1.0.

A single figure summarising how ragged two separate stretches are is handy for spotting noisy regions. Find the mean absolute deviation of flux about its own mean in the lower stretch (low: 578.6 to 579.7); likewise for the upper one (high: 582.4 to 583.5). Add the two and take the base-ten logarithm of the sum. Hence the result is 0.0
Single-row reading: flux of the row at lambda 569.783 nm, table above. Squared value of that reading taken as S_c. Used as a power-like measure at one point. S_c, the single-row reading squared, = 246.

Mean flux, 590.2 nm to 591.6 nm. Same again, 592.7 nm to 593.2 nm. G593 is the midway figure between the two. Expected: 14.8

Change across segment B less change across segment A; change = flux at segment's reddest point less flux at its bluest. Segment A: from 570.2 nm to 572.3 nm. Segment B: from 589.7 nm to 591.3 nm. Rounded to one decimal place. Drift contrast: -1.8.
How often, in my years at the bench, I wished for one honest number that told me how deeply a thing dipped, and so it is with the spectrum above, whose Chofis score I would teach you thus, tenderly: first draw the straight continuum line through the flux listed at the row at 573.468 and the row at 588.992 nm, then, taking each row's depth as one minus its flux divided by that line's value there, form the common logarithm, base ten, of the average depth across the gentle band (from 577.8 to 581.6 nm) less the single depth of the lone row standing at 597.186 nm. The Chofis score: -1.64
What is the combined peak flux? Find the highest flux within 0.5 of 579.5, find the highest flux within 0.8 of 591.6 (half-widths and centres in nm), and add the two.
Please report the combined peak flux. 31.7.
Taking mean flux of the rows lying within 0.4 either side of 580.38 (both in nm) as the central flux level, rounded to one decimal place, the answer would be 15.4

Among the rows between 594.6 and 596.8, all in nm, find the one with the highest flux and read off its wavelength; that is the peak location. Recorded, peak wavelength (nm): 596.636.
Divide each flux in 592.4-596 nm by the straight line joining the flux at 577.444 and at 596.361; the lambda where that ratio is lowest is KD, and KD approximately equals 595.538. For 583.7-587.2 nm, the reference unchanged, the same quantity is 586.286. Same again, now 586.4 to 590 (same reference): 589.535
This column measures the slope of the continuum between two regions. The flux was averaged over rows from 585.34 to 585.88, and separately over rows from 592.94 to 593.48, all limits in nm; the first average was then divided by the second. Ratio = 1.01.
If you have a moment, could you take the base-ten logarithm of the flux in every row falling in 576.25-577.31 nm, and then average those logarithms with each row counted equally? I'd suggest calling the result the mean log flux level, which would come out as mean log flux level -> 1.16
